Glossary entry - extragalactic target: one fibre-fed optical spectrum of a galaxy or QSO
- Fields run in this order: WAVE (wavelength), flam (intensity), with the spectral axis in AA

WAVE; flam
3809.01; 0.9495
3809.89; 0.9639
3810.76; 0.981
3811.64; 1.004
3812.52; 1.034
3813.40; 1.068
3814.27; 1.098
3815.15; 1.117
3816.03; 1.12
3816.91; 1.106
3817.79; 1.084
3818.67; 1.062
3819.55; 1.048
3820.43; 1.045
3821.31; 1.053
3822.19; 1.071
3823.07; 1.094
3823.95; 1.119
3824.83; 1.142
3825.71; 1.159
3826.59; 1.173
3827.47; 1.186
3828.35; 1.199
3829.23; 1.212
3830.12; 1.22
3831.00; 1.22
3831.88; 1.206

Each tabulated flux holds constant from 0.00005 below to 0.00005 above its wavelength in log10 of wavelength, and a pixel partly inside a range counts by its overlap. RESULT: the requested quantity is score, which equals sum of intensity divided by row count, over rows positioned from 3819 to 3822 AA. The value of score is 1.05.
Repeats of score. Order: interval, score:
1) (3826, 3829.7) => 1.19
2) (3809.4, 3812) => 0.98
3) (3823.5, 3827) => 1.15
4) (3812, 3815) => 1.07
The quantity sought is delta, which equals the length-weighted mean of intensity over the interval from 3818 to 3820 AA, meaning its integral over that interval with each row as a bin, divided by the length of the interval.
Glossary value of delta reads 1.06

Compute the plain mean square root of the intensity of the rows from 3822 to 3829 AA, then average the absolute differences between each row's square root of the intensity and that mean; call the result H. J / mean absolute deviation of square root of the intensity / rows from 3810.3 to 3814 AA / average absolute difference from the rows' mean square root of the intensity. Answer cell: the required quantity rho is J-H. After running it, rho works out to -0.0026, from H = 0.0170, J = 0.0145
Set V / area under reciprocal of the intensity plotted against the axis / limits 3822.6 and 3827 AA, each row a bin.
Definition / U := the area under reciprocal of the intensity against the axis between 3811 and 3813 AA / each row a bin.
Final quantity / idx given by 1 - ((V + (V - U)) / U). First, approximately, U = 2.0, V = 3.9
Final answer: -2.0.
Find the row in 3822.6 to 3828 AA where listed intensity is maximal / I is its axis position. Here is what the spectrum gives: 3827.47 AA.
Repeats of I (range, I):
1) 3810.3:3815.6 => 3815.15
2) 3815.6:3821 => 3816.03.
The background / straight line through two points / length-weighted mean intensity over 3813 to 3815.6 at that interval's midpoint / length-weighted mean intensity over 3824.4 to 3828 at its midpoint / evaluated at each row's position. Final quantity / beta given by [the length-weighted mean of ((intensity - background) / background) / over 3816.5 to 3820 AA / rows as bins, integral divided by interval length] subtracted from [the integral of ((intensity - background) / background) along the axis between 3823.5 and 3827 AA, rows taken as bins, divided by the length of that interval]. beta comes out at 0.03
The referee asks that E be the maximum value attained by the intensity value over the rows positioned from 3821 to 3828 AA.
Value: 1.186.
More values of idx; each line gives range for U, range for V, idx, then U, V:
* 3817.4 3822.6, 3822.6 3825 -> 1.1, 4.9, 2.2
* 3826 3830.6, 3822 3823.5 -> 1.3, 3.8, 1.4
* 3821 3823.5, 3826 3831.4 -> -1.9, 2.3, 4.5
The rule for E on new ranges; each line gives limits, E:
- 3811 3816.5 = 1.12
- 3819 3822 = 1.053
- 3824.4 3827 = 1.173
